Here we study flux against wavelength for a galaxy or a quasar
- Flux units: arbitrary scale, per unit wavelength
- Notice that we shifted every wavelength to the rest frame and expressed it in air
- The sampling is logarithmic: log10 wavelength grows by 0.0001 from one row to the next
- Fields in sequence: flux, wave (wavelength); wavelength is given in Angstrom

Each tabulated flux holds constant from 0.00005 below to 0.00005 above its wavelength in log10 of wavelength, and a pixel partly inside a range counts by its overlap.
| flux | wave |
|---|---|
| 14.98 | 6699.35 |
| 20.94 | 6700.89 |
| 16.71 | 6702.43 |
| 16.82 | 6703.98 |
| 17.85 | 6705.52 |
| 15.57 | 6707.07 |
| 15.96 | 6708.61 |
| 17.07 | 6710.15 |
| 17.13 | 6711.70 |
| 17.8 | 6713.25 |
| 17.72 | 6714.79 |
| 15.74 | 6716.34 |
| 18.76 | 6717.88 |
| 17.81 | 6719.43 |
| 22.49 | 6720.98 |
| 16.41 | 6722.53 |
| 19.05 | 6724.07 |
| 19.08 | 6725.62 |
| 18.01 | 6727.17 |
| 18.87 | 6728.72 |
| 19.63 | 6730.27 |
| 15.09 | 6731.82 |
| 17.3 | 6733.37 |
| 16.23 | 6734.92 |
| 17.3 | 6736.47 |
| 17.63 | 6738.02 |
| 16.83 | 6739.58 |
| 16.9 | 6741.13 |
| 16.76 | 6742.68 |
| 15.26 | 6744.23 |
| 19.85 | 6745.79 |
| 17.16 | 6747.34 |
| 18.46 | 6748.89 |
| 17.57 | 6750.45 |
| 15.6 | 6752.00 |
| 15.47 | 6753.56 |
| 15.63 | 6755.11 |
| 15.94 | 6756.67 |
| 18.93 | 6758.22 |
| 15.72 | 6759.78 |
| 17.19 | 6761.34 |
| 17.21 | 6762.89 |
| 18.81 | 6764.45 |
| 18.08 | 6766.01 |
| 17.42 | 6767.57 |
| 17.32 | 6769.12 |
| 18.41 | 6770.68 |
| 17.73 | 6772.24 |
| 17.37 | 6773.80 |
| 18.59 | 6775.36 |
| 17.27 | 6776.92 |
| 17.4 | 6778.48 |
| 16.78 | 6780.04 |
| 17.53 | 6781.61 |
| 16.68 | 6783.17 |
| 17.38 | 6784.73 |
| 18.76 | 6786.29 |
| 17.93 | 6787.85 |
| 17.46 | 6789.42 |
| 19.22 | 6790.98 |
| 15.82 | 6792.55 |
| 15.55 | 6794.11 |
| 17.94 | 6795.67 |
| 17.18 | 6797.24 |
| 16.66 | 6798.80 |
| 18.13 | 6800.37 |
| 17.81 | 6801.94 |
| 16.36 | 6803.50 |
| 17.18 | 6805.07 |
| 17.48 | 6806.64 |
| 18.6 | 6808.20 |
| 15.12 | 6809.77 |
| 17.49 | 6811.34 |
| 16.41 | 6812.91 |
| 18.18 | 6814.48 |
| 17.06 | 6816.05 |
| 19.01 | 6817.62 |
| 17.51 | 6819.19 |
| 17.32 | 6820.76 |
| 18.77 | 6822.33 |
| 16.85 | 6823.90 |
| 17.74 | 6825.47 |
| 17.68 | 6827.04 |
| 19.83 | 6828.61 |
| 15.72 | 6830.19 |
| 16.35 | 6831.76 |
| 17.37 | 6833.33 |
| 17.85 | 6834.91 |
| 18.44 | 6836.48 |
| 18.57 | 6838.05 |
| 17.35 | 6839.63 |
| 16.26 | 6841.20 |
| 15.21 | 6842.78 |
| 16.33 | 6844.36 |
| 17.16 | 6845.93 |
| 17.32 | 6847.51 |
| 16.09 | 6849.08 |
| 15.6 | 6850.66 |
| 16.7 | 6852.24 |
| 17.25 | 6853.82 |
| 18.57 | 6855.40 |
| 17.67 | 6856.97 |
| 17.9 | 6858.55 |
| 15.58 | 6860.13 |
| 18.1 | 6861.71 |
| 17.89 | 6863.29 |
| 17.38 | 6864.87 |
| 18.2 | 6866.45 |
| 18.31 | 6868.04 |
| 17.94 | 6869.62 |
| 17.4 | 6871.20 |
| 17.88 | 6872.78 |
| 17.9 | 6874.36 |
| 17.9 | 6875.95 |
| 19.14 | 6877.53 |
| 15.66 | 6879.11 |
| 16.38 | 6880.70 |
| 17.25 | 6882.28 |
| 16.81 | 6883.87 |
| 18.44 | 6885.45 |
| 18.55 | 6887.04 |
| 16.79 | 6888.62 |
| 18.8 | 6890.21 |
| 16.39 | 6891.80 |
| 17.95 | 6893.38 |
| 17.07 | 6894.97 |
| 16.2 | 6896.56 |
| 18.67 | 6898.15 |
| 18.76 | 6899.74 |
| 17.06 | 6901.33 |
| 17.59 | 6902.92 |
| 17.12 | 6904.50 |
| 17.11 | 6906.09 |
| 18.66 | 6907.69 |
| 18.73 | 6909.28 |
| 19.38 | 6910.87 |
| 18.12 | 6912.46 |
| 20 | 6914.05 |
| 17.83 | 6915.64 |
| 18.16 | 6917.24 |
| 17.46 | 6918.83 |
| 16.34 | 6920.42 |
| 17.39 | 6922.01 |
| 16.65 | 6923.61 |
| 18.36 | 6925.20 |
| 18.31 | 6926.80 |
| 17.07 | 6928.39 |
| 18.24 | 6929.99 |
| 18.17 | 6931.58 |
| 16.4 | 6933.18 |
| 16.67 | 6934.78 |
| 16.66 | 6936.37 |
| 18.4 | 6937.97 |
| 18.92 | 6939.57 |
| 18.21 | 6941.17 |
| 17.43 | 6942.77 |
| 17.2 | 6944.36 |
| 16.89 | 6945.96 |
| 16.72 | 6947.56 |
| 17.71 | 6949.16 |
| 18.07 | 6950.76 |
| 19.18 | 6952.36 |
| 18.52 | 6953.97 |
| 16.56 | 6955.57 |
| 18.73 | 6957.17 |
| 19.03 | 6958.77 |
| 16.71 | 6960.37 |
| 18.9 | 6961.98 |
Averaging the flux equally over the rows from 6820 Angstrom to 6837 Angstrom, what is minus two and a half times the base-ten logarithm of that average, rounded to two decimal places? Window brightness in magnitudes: -3.12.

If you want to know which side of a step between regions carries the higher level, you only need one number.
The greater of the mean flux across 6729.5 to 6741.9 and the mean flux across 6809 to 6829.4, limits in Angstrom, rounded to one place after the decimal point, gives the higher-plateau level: 17.6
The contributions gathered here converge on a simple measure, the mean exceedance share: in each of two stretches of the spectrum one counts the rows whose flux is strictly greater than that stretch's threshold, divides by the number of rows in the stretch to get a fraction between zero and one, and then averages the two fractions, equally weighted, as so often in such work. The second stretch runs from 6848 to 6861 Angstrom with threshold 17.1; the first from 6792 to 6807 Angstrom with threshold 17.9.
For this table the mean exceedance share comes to 0.35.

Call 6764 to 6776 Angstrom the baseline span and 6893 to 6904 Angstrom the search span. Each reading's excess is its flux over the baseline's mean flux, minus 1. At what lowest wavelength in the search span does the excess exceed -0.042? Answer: 6893.38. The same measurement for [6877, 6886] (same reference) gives 6877.53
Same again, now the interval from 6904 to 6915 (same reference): 6907.69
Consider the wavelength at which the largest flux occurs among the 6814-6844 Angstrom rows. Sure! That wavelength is 6828.61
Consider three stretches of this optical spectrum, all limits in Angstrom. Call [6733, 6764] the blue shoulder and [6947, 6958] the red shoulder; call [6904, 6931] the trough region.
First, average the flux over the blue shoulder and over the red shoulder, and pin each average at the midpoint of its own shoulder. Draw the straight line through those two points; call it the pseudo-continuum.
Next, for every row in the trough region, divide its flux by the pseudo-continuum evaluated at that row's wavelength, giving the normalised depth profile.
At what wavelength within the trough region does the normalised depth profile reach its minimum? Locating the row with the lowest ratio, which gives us 6920.42 Angstrom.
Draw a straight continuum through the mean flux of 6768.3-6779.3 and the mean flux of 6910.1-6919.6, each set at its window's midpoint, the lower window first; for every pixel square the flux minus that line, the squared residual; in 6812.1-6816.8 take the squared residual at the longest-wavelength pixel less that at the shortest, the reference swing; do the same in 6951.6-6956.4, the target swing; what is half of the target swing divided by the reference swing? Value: -1.4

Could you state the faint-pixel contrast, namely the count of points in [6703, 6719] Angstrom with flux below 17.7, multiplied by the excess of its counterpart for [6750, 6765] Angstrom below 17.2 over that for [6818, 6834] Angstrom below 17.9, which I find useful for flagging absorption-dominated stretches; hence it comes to -12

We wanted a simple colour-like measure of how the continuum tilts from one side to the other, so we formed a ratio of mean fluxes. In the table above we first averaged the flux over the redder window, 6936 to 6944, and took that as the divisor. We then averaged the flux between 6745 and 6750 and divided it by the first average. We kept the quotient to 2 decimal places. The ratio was 1.03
